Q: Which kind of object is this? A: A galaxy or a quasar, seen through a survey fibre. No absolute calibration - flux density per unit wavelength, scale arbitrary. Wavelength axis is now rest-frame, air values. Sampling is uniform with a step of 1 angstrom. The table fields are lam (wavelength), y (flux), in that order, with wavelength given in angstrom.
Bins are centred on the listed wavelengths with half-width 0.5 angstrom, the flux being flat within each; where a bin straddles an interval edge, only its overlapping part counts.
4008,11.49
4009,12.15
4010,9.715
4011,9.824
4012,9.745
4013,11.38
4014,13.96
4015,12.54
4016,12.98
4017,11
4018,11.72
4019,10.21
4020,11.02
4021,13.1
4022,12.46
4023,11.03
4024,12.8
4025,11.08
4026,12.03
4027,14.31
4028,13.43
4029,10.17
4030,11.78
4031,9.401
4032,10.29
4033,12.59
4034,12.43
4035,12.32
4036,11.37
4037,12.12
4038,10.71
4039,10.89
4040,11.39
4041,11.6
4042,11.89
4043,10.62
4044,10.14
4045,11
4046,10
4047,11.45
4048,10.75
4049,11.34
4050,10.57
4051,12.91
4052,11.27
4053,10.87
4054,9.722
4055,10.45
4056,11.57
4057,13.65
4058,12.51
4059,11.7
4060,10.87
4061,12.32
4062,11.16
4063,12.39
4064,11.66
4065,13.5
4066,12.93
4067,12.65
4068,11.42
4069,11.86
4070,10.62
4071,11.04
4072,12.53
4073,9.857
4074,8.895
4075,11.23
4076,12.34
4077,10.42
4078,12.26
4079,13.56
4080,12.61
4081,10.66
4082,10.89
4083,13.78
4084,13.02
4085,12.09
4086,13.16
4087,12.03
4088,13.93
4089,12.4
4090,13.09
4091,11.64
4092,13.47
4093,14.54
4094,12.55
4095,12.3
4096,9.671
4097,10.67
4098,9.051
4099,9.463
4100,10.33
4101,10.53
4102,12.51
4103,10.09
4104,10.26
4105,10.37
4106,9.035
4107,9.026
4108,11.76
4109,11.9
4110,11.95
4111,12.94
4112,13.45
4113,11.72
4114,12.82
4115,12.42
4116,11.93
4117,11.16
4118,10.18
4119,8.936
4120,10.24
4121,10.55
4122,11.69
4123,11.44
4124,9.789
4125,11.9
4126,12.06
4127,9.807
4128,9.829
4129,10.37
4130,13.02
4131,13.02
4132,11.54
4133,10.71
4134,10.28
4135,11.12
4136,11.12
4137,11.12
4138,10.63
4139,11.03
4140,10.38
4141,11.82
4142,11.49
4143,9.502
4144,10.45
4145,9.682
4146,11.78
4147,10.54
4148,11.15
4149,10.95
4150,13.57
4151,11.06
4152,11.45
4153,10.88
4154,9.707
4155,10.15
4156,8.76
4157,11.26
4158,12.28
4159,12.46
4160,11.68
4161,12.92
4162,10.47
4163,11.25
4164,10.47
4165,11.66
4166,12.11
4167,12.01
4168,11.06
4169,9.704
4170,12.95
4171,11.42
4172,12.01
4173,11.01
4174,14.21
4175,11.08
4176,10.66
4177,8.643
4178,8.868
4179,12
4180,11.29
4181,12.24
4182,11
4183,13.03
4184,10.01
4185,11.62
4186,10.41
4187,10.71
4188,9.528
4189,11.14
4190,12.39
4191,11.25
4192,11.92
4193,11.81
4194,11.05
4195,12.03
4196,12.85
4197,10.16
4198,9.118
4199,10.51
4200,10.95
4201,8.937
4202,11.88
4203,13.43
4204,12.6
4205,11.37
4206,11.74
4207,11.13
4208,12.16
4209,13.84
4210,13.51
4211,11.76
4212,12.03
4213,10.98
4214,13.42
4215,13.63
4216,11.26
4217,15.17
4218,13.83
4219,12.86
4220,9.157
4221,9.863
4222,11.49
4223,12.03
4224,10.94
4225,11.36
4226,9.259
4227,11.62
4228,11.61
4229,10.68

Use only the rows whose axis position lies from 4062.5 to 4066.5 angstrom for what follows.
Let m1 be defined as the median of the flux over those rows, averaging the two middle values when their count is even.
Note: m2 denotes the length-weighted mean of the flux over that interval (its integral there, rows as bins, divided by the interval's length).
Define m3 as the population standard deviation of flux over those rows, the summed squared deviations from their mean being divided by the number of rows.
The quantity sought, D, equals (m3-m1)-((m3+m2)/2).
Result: -18.6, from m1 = 12.7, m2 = 12.6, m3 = 0.7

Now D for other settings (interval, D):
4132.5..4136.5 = -16.1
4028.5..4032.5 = -15.0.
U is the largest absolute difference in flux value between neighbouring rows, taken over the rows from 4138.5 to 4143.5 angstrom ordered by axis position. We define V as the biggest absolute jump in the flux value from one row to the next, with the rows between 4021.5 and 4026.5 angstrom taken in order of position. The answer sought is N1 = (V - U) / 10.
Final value -0.02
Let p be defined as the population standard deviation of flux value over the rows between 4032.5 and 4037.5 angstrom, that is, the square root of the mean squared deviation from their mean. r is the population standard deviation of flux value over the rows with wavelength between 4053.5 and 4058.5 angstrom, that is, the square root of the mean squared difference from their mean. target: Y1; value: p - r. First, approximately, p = 0.43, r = 1.4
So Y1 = -1.0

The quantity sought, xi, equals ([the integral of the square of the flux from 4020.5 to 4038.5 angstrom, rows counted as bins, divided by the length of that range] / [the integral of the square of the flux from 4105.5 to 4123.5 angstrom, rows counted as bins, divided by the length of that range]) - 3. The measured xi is -1.90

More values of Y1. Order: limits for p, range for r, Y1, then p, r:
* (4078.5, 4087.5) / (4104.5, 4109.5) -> -0.2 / 1.04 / 1.3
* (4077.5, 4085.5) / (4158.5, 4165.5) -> 0.2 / 1.07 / 0.9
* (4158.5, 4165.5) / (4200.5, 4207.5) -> -0.4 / 0.86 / 1.3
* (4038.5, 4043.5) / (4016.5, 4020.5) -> -0.1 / 0.46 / 0.5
